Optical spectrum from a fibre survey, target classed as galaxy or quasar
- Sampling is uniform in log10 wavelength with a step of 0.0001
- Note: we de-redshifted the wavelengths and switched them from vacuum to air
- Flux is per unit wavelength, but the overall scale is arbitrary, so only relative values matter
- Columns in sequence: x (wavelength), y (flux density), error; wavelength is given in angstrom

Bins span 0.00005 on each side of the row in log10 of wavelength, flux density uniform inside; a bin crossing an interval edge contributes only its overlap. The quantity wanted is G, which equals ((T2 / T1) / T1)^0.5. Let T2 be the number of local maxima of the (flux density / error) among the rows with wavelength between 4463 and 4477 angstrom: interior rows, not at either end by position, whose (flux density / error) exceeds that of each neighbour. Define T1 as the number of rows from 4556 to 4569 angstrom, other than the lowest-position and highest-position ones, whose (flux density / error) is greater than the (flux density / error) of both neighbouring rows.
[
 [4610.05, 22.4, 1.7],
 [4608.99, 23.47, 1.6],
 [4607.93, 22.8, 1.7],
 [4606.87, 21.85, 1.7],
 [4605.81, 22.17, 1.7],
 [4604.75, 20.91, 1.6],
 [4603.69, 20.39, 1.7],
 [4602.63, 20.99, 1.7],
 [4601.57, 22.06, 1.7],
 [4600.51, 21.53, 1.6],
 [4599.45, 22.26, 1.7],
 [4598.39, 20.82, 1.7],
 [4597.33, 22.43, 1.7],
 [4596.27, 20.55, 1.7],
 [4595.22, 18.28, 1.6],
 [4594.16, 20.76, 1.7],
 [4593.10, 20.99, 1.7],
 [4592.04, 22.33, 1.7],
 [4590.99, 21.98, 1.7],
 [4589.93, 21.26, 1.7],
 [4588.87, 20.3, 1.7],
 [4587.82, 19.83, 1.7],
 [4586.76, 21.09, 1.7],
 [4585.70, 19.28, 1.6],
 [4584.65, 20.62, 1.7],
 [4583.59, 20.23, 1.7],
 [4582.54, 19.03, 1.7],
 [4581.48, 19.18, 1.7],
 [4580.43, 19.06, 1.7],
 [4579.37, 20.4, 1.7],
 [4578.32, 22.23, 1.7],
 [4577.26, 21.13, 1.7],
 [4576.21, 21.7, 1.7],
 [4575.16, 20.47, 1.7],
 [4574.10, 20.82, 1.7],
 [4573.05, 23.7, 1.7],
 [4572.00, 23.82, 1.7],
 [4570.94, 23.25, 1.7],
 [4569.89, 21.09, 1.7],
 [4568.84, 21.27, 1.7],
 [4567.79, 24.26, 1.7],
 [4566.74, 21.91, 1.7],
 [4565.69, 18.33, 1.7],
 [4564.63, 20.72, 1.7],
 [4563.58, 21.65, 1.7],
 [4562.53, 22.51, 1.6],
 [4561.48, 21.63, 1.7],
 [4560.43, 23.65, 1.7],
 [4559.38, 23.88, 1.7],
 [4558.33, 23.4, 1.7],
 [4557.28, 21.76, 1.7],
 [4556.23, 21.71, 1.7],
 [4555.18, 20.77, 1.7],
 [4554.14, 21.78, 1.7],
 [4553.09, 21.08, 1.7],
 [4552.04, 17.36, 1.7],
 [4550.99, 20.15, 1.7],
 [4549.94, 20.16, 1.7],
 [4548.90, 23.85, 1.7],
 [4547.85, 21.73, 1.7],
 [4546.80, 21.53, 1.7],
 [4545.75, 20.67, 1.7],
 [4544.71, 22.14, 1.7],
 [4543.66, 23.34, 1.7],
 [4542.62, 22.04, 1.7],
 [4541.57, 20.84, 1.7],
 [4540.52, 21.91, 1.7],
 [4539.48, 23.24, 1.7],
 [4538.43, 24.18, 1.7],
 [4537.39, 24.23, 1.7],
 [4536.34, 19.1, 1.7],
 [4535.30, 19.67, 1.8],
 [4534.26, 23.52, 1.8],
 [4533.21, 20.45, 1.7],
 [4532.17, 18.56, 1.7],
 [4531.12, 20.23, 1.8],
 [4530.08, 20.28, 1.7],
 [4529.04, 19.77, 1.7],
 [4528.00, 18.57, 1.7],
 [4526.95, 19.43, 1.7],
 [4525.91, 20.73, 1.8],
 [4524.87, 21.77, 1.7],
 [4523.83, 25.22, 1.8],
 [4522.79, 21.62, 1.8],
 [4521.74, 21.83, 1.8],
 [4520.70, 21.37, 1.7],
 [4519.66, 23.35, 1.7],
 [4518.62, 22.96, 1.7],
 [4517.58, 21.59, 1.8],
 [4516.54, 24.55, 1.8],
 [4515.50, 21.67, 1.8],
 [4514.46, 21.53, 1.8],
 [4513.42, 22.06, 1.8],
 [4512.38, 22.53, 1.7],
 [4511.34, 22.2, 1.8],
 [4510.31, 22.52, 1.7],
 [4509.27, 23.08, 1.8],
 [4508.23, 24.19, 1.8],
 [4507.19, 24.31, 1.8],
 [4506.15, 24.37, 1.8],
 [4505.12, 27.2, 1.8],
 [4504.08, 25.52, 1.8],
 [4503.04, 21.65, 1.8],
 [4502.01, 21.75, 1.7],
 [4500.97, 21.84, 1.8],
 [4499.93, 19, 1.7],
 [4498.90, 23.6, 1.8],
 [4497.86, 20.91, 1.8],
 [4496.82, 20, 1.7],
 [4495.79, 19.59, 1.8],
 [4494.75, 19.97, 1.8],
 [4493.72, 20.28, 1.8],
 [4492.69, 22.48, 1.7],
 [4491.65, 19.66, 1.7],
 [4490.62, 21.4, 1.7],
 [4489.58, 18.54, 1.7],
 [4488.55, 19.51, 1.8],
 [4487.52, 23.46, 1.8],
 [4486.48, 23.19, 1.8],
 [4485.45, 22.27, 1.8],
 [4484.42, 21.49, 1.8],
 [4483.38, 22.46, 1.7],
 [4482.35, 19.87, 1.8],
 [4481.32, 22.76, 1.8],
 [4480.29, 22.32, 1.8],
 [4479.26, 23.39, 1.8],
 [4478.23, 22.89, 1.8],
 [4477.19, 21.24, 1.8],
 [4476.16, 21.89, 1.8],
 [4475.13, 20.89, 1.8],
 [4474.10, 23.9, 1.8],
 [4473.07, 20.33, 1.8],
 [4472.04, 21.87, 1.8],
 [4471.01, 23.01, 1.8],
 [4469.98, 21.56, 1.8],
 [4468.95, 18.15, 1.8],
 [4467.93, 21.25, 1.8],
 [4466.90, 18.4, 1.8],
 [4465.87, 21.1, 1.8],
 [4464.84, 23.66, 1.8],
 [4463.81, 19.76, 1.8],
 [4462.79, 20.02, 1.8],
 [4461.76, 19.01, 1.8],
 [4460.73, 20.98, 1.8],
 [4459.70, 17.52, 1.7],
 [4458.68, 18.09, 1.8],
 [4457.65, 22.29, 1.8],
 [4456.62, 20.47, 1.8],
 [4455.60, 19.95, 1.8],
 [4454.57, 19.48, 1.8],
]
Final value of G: 0.7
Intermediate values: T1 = 3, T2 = 4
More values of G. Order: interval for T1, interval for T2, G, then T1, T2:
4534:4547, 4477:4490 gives 1.0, 2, 4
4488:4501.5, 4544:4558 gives 0.4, 4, 2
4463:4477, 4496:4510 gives 0.4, 4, 3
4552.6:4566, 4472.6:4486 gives 0.7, 3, 5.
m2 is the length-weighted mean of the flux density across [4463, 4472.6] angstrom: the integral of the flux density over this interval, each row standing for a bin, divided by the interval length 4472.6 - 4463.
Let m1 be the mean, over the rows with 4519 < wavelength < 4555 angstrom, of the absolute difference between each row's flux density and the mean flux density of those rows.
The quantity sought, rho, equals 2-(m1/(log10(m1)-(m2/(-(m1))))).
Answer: 1.90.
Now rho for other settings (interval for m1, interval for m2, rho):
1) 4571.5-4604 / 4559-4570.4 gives 1.96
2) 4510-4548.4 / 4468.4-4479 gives 1.93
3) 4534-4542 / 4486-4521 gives 1.87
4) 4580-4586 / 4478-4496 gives 1.98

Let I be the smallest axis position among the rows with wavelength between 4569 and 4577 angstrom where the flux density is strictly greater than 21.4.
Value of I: 4570.94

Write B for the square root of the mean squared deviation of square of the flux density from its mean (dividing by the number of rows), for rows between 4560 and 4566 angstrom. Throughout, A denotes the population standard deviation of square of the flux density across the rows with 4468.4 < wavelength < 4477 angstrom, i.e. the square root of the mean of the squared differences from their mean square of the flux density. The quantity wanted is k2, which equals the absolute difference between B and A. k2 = 0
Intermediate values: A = 69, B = 69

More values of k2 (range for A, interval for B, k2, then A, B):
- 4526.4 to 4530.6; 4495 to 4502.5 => 38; 24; 62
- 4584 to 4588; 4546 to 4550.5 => 30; 28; 58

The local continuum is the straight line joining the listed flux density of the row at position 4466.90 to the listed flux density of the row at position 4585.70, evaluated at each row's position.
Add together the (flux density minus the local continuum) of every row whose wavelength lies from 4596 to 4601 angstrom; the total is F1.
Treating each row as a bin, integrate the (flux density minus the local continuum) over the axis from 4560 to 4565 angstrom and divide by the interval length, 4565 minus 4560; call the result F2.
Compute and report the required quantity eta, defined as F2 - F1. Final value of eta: -8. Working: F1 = 11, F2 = 2.93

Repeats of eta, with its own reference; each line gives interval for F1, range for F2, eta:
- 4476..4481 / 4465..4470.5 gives -17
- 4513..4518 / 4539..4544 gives -14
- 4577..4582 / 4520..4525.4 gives -2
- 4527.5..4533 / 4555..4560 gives 0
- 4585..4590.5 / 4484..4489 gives -2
